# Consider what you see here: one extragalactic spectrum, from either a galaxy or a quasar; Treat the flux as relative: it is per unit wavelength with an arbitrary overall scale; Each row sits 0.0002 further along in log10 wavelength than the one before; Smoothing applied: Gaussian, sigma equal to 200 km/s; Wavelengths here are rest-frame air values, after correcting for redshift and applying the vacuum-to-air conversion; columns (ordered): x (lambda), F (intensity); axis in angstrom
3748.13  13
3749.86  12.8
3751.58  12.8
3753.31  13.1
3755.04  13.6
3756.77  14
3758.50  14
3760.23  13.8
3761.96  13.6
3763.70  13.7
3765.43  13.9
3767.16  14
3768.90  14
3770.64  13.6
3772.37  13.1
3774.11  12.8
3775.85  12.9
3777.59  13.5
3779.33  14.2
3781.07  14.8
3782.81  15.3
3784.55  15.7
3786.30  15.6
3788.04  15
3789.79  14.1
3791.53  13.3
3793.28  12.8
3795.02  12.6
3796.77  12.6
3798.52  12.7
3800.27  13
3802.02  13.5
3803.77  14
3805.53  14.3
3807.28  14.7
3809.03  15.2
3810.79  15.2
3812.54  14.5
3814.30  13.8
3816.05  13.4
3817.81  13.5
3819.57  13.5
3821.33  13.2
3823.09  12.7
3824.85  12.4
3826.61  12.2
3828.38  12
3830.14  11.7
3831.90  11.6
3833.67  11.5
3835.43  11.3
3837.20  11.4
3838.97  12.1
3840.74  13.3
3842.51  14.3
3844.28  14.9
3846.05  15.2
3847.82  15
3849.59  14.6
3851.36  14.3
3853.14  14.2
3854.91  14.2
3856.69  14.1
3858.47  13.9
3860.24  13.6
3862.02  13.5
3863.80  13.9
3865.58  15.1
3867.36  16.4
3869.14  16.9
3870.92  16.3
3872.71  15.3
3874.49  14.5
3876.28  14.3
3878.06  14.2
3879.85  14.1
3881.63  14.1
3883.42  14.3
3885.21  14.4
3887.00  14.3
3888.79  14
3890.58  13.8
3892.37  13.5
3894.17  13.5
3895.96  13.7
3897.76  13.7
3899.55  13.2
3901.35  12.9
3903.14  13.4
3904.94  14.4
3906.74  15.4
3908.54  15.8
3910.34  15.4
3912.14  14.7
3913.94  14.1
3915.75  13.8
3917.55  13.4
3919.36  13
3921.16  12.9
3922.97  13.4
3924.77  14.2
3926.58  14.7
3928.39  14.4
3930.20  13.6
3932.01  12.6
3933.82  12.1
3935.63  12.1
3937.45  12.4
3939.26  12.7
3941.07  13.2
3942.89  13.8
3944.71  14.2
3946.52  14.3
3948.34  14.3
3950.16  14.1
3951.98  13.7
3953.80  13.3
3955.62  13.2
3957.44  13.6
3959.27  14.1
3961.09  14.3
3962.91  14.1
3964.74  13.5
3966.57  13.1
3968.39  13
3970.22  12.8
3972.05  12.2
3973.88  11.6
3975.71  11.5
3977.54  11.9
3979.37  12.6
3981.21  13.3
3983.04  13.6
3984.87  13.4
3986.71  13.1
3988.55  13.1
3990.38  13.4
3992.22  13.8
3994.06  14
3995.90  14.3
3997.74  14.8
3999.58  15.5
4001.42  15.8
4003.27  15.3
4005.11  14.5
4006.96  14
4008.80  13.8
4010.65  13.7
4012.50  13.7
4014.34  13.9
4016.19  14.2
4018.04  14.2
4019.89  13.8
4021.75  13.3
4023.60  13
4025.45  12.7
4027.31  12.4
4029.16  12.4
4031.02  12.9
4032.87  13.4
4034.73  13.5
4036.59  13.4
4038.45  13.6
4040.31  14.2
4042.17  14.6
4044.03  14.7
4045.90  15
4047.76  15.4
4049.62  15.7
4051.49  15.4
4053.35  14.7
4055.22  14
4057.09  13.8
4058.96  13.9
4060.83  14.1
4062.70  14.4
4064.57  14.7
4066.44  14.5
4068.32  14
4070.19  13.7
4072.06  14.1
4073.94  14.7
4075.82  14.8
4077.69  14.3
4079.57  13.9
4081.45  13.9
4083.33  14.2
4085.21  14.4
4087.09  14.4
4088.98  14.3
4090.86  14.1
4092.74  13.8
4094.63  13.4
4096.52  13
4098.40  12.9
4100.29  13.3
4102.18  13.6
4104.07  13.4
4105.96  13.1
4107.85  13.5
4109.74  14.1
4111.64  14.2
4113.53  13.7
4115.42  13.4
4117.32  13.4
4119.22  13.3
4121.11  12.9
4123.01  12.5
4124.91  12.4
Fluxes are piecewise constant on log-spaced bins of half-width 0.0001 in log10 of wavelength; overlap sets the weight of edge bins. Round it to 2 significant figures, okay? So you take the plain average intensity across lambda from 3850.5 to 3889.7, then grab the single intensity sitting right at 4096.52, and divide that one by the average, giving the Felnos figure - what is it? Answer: 0.89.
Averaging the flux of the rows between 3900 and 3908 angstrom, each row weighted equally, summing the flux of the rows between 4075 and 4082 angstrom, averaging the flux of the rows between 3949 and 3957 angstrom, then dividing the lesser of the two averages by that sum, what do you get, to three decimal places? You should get 0.239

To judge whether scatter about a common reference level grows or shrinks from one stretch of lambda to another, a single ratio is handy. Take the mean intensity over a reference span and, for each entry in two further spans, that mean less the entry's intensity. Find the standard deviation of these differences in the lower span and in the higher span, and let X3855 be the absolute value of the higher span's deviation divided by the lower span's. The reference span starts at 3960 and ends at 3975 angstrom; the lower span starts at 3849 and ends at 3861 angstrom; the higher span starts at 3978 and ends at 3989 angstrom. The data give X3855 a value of 1.1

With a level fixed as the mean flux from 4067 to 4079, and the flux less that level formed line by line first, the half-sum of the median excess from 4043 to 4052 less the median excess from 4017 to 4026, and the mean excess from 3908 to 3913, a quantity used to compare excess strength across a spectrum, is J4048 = 1.6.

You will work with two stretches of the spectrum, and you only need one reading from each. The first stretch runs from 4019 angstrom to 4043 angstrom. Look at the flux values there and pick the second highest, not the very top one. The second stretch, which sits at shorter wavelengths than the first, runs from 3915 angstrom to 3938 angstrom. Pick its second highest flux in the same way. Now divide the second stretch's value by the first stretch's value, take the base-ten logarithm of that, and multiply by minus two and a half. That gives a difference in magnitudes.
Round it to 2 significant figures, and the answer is -0.015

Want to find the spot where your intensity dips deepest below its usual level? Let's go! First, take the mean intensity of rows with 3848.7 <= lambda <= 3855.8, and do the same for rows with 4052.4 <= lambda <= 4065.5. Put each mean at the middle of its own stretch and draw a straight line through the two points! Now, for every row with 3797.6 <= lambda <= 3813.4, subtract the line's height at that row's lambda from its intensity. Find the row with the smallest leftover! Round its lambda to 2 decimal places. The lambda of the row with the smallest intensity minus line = 3798.52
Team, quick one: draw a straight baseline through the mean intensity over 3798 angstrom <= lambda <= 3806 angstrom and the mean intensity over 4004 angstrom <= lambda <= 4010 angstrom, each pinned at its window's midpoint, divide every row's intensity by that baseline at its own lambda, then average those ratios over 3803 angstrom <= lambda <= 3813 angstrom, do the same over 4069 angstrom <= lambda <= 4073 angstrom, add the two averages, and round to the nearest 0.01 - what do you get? 2.06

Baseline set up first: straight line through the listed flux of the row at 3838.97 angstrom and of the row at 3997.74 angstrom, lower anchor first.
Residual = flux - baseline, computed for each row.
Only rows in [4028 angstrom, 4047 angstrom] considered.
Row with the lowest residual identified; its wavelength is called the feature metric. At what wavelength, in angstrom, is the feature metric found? 4029.16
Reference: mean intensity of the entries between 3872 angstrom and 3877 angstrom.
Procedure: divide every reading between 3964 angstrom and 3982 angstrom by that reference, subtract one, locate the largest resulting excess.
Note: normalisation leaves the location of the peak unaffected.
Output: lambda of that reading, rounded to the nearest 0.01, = 3964.74 angstrom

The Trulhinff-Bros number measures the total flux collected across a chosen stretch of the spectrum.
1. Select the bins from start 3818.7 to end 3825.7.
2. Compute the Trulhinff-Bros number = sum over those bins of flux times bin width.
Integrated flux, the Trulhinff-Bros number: 91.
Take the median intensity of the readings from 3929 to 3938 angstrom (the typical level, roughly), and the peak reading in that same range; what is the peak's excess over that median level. 1.20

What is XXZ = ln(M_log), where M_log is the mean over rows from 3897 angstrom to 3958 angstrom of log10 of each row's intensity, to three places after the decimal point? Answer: 0.128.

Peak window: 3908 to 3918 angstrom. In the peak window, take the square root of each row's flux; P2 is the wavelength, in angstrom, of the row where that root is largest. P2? 3908.54 angstrom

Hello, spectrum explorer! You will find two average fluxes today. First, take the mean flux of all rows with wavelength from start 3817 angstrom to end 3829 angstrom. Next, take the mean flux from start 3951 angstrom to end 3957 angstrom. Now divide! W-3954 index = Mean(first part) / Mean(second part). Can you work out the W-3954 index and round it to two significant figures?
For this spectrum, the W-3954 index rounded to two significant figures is 0.95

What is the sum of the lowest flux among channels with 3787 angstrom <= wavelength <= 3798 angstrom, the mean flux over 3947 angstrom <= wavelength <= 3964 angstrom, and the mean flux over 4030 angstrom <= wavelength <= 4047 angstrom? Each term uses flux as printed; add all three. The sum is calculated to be 40.4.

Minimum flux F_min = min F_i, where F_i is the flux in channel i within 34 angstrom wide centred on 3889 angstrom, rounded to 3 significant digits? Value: 12.9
